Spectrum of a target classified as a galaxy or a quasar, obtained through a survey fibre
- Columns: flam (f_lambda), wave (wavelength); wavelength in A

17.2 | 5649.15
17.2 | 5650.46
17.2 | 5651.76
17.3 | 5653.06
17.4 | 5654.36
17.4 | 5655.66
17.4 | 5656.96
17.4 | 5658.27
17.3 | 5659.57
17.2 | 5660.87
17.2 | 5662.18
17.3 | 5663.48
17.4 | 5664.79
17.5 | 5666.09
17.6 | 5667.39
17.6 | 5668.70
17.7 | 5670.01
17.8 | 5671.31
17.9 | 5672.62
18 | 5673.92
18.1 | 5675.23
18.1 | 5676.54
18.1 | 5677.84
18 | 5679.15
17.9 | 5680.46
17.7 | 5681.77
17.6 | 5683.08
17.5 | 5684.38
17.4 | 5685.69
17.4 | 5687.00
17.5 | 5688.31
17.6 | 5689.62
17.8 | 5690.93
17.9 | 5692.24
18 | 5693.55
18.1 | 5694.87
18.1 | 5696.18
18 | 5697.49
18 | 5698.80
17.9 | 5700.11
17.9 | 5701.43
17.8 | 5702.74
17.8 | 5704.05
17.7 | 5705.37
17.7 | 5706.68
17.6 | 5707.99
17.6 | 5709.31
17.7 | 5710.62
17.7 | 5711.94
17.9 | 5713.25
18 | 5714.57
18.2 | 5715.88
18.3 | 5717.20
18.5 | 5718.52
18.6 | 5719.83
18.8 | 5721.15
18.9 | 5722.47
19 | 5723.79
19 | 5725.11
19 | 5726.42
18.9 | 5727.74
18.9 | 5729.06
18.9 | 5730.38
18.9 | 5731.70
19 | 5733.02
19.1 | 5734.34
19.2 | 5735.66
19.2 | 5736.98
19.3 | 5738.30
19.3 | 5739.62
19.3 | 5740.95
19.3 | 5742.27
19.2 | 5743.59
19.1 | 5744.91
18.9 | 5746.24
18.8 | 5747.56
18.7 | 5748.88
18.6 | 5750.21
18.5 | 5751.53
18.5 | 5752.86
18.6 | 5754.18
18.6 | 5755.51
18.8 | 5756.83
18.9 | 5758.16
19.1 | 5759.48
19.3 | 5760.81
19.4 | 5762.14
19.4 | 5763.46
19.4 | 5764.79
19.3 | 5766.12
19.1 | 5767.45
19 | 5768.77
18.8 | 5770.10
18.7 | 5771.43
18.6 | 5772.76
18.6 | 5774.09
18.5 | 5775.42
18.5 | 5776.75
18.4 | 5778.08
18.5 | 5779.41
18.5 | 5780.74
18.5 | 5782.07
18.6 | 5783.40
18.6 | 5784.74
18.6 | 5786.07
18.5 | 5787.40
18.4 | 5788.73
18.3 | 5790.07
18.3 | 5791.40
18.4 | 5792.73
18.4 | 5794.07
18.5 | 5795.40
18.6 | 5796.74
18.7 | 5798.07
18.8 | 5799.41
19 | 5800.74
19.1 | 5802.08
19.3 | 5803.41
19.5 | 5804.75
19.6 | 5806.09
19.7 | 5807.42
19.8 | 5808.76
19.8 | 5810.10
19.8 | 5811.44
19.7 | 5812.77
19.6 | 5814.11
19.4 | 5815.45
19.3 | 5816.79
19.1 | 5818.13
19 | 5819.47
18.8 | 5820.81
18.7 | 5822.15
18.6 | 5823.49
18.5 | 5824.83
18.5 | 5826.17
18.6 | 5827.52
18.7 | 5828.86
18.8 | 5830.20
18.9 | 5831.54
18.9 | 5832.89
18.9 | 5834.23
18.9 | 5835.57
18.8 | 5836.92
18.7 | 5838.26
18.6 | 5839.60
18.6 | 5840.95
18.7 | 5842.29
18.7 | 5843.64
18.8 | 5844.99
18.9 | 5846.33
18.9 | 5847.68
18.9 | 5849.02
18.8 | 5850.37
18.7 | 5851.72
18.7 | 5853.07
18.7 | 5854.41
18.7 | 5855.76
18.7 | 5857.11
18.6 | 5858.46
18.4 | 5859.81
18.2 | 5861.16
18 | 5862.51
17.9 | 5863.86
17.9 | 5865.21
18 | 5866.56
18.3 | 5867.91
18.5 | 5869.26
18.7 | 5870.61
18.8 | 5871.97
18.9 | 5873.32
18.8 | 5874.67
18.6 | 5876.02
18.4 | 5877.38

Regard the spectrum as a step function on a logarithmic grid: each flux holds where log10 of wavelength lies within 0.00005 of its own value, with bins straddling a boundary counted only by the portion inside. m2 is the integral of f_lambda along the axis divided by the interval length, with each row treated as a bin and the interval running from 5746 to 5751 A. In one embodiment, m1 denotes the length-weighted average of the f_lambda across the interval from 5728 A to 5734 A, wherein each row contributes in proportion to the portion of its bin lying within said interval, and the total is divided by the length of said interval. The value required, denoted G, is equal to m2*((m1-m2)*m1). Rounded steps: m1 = 18.9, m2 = 18.7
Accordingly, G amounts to 63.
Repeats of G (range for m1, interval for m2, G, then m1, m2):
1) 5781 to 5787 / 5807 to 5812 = -435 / 18.6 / 19.8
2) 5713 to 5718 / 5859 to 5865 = -2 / 18.1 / 18.1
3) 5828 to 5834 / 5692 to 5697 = 277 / 18.8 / 18.0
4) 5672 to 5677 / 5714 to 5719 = -72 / 18.0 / 18.2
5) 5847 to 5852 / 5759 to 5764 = -175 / 18.8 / 19.3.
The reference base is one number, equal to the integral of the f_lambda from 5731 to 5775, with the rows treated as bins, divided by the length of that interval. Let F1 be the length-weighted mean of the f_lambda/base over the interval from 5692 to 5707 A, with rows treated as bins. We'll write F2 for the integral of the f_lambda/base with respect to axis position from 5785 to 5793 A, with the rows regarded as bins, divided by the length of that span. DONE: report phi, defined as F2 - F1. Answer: 0.03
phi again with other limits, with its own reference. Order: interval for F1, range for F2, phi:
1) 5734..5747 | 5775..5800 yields -0.04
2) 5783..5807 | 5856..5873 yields -0.02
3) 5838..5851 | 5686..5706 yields -0.05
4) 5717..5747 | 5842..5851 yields -0.01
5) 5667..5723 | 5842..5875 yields 0.03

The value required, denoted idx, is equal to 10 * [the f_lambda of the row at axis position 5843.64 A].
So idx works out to 187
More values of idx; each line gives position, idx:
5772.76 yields 186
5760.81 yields 193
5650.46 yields 172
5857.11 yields 187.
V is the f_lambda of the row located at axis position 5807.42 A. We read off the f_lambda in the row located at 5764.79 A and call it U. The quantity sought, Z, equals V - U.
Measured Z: 0.3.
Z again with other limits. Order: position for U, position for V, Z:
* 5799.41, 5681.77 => -1.1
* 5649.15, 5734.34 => 1.9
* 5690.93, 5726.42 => 1.2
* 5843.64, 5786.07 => -0.1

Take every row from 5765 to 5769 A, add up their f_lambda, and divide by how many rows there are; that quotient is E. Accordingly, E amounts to 19.1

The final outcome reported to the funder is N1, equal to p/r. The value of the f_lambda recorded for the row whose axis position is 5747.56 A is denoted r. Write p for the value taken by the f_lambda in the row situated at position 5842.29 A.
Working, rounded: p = 18.7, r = 18.8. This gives 0.99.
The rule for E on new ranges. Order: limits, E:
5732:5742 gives 19.2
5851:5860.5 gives 18.6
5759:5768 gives 19.3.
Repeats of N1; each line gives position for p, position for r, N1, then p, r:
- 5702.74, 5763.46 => 0.92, 17.8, 19.4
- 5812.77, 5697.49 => 1.09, 19.7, 18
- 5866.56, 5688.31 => 1.03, 18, 17.5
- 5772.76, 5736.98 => 0.97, 18.6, 19.2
